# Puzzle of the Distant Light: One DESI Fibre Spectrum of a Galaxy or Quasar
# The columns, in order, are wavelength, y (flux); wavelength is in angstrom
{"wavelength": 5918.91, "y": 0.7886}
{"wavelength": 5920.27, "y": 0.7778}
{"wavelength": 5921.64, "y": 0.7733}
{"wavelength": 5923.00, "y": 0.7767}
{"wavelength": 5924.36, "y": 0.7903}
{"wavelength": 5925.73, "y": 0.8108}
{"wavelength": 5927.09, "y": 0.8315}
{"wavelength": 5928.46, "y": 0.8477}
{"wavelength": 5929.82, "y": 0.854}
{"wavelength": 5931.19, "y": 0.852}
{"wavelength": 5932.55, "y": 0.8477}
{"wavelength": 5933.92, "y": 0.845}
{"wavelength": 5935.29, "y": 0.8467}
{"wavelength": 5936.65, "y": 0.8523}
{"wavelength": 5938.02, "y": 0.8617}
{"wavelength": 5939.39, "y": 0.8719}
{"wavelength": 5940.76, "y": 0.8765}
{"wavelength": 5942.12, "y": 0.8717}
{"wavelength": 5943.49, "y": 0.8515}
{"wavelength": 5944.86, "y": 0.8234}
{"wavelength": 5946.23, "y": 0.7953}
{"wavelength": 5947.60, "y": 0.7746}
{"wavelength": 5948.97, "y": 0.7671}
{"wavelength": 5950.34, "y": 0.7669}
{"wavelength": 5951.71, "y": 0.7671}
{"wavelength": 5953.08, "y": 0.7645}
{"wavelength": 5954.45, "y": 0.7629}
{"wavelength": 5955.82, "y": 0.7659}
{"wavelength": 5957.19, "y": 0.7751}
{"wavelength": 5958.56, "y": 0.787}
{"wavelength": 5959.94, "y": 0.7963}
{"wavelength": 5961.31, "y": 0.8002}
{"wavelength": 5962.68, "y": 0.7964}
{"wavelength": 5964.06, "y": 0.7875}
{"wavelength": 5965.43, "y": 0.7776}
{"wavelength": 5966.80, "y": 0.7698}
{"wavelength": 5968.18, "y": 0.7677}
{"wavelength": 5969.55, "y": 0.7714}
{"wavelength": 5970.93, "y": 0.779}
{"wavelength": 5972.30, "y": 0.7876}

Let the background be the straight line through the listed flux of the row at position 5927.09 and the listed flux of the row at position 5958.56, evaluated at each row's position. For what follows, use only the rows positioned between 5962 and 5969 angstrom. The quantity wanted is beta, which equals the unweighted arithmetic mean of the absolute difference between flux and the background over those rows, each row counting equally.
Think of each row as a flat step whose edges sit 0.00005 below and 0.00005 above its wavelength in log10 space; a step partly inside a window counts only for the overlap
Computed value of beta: 0.007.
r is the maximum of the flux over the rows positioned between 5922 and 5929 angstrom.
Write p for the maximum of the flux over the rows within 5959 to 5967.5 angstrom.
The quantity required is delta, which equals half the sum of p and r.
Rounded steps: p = 0.8002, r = 0.8477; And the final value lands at 0.82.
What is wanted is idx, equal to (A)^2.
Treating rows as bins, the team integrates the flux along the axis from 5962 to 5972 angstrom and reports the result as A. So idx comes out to 61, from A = 8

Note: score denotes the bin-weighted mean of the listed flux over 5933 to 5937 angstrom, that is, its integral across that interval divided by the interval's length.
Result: 0.848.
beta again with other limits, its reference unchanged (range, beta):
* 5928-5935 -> 0.024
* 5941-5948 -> 0.032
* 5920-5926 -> 0.052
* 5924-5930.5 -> 0.022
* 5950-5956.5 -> 0.029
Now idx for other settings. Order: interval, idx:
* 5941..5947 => 25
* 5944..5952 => 39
